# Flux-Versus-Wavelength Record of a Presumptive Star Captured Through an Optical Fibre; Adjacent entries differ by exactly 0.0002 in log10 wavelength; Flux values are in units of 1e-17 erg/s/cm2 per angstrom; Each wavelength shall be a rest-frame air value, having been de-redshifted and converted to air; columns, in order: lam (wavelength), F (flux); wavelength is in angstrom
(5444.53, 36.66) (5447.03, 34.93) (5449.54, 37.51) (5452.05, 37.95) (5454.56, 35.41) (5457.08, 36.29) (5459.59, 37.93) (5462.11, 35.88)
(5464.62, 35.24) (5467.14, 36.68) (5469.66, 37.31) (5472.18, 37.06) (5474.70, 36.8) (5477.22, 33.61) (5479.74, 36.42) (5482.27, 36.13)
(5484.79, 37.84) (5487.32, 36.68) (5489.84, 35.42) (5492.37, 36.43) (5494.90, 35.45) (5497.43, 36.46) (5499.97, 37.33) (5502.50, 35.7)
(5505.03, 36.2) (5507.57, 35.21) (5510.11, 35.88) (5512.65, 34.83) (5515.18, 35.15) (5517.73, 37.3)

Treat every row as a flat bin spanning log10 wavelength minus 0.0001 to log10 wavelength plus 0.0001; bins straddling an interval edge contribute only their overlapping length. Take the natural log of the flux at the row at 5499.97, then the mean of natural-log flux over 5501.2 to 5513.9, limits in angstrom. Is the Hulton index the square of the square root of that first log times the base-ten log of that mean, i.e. 2.00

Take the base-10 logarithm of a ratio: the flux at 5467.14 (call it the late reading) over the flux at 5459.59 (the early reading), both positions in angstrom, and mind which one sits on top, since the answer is -0.015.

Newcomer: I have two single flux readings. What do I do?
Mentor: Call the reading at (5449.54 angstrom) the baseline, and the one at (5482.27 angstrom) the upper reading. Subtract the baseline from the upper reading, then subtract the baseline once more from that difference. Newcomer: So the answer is -38.9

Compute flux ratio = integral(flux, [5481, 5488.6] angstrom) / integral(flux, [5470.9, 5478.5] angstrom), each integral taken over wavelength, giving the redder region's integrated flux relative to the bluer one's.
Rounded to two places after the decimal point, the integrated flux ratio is 1.03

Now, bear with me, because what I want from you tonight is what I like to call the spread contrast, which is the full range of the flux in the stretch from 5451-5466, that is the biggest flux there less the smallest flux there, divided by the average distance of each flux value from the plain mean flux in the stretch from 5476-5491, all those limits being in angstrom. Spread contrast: 2.7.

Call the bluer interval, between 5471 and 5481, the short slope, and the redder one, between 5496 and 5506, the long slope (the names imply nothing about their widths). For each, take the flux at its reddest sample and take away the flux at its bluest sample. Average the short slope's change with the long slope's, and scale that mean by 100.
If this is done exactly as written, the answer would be -45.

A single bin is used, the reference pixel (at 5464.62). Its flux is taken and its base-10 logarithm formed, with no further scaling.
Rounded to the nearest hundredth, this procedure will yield 1.55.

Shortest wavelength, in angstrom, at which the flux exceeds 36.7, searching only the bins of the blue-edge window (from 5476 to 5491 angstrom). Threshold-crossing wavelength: 5484.79 angstrom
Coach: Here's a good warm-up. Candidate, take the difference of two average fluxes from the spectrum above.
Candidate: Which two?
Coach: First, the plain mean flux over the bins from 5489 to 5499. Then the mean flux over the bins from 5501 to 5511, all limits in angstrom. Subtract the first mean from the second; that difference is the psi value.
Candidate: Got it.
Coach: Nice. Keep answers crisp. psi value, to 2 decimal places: -0.19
